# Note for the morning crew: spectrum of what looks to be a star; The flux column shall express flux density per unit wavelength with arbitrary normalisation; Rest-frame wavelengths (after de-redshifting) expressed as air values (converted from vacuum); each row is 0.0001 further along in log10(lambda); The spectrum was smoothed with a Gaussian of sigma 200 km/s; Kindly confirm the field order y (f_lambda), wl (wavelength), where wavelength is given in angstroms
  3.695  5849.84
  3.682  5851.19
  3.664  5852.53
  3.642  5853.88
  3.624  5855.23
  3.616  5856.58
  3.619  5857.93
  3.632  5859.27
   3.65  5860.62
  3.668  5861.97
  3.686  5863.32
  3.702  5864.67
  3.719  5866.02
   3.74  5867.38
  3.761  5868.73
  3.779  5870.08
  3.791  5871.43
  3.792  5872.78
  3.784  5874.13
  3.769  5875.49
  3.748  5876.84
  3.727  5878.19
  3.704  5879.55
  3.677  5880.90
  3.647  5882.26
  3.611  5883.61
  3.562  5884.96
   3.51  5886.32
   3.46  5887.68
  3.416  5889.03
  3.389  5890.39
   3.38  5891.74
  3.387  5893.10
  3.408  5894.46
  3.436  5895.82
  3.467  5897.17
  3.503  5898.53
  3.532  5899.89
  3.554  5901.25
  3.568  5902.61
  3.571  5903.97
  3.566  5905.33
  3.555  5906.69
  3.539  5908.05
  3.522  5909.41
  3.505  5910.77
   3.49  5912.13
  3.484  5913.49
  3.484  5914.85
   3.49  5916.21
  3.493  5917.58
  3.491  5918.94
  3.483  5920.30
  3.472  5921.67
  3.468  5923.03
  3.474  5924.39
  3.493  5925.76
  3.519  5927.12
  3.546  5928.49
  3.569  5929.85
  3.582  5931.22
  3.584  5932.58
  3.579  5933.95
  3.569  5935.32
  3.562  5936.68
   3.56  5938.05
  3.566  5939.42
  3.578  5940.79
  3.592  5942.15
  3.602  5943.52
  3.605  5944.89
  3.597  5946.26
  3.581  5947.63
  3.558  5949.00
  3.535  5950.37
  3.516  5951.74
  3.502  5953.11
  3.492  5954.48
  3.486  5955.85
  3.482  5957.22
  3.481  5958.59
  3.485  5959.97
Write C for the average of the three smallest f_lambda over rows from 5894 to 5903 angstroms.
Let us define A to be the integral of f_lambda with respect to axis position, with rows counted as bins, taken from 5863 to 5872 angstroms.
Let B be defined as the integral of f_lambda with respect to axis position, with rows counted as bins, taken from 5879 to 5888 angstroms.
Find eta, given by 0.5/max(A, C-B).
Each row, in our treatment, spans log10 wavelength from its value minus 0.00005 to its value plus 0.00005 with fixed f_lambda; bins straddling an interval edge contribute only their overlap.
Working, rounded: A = 33.7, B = 32.4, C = 3.437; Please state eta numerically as 0.0149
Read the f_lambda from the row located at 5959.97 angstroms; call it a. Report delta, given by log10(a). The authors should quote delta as 0.542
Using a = 3.485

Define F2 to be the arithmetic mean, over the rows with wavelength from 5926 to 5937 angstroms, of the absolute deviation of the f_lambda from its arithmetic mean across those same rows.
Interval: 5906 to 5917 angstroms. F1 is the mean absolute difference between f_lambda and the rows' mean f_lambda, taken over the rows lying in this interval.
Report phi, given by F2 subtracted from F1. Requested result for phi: 0.01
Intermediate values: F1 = 0.023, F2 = 0.02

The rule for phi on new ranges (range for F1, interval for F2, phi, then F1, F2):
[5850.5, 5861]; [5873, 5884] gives -0.03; 0.018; 0.05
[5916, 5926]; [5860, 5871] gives -0.03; 0.009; 0.04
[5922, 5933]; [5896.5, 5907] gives 0.01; 0.041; 0.03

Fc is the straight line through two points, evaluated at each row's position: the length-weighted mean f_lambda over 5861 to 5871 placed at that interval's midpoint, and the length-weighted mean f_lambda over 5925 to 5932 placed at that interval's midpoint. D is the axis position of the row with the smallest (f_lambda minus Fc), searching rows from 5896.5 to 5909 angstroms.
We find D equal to 5897.17 angstroms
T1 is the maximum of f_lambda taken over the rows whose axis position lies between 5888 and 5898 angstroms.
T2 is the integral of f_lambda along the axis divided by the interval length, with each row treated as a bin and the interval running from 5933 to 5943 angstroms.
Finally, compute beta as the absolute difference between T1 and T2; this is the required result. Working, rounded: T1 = 3.467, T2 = 3.57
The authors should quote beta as 0.11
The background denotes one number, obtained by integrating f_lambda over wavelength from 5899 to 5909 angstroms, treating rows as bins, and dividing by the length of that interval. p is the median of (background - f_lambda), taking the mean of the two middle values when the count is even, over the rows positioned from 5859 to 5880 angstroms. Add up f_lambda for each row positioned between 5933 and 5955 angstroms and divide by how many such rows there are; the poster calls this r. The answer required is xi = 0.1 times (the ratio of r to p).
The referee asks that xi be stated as -2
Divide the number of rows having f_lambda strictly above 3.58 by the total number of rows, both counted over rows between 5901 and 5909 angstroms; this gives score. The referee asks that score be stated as 0.0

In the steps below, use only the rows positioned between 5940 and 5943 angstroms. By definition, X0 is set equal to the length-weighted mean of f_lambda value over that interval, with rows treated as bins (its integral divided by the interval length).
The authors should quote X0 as 3.59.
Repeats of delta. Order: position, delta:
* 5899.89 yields 0.548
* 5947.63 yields 0.554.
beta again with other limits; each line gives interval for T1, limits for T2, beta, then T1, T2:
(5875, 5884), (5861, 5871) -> 0.05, 3.769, 3.72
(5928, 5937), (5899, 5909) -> 0.03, 3.584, 3.55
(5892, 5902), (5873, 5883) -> 0.17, 3.554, 3.72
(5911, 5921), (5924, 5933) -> 0.05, 3.493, 3.54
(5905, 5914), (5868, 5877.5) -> 0.21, 3.566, 3.78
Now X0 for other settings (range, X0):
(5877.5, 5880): 3.71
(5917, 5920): 3.50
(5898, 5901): 3.52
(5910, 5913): 3.50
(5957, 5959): 3.48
